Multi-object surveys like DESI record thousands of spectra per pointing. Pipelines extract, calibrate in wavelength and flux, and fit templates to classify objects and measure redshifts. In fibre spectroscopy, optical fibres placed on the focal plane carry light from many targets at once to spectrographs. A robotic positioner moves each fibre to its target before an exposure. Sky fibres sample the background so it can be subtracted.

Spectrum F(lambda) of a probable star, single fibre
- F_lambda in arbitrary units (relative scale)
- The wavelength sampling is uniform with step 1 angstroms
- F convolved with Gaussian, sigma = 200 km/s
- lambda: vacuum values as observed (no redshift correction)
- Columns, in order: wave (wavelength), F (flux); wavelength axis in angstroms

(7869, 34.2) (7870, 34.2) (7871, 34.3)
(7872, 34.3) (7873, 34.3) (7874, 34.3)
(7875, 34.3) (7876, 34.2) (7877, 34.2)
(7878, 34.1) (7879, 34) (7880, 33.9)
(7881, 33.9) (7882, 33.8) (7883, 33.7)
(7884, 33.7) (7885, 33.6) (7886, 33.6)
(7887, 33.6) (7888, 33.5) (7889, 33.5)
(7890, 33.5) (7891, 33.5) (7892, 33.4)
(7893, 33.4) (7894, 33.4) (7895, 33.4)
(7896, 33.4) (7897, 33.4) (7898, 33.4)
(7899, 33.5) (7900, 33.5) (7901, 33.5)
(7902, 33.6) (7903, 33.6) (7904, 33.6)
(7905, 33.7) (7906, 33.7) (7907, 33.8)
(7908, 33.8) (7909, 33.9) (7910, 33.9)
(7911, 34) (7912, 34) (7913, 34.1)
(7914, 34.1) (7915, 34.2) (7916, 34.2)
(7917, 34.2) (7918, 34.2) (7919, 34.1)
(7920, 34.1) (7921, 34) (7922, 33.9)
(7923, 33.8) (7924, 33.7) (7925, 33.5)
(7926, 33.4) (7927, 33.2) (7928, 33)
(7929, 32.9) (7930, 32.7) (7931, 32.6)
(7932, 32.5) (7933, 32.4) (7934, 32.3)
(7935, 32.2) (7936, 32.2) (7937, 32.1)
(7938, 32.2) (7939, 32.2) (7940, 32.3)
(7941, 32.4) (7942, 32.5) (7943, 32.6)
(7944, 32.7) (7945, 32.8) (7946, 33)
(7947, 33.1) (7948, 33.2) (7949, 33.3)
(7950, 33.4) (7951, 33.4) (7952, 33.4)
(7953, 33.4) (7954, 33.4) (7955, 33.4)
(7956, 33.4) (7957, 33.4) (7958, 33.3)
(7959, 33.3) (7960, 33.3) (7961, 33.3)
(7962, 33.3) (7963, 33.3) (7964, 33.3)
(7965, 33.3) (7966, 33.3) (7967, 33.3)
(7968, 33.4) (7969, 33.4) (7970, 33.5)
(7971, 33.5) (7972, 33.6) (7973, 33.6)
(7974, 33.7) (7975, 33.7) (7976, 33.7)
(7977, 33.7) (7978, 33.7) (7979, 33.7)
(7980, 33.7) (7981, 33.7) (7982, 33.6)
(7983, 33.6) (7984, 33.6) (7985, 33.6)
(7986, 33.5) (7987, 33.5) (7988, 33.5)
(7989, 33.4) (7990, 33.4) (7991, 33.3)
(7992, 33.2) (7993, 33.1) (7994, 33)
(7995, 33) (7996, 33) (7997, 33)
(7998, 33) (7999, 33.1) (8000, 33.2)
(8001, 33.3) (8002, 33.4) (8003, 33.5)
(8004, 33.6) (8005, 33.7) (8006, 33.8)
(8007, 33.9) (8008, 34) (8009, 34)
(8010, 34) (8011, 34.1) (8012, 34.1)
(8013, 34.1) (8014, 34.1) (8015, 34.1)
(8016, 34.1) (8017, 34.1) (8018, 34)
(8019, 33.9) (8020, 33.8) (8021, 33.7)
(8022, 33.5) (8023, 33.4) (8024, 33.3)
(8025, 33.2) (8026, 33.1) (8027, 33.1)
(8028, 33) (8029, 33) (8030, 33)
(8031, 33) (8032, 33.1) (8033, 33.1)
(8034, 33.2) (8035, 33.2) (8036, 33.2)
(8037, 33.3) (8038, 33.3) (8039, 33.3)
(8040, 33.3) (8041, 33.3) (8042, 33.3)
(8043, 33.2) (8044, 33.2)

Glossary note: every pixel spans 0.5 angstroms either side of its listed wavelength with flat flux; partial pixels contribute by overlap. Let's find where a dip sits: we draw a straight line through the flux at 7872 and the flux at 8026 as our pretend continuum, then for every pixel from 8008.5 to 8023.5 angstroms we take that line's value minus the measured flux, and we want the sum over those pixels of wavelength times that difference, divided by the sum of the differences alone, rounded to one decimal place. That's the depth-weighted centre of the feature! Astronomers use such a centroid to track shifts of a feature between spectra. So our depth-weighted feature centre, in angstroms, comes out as 8015.2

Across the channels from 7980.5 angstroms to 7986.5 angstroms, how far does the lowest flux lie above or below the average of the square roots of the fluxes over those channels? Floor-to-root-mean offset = 27.7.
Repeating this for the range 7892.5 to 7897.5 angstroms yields 27.6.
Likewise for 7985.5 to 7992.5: 27.4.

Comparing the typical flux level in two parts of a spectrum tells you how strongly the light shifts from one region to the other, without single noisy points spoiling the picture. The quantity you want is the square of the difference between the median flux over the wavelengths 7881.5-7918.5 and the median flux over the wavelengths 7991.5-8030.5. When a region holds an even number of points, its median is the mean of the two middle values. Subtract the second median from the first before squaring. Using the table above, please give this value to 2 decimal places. 0.01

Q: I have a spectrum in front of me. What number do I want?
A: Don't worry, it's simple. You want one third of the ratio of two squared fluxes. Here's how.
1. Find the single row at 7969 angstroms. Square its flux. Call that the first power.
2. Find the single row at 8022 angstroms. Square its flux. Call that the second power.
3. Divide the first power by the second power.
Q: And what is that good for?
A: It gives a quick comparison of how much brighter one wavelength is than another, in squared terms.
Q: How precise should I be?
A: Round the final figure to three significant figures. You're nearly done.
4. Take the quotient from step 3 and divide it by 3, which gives 0.331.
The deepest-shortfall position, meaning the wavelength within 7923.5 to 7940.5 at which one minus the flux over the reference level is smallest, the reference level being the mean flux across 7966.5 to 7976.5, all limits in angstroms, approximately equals 7924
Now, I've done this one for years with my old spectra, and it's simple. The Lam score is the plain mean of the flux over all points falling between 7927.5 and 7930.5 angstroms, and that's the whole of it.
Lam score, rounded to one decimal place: 32.9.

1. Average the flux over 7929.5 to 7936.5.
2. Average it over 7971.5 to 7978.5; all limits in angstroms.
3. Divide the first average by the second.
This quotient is 0.96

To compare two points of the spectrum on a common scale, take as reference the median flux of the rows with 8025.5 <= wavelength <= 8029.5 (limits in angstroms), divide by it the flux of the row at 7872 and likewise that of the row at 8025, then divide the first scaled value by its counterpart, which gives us 1.03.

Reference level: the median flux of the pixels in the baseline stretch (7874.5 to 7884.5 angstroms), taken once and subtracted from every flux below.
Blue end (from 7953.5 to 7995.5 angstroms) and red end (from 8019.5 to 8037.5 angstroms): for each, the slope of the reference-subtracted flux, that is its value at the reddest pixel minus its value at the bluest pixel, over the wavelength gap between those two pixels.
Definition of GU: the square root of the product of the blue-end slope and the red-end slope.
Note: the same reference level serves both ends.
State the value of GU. 0.017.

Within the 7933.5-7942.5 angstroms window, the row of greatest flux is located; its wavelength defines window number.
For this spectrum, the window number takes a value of 7942 angstroms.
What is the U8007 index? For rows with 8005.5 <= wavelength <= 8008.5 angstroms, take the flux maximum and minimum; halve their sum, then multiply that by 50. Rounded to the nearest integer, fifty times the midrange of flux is 1695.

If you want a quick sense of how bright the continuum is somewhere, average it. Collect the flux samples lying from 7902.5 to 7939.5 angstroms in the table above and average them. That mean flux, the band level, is 33.4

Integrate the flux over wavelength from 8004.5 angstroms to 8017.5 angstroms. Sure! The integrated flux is 442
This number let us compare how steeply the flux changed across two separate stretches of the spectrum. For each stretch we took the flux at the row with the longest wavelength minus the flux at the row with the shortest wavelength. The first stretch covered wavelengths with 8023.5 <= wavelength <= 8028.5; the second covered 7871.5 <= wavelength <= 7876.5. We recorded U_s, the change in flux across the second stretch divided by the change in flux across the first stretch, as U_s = 0.33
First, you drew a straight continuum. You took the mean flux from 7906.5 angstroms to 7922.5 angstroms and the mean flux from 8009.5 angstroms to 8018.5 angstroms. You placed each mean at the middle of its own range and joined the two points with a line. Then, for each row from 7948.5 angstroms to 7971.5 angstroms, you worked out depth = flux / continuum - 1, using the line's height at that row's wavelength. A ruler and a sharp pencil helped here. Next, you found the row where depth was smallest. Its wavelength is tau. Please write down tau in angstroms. 7967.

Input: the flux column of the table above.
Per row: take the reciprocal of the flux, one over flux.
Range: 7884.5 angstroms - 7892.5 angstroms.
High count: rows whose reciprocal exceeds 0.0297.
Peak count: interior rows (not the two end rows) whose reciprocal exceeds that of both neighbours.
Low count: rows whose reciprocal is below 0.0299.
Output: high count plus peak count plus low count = 15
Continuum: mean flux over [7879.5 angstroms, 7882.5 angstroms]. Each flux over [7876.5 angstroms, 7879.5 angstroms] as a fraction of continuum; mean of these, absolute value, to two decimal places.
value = 1.01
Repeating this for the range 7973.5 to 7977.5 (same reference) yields 1.00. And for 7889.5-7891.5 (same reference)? 0.99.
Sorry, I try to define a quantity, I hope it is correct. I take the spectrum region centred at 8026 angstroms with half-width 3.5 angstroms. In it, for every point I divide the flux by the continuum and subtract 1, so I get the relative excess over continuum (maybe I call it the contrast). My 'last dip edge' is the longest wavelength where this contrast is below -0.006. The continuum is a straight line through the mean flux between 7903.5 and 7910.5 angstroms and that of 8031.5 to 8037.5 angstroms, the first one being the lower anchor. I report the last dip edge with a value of 8029 angstroms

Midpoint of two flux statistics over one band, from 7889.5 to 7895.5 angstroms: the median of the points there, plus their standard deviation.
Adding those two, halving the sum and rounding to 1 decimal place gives 16.7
